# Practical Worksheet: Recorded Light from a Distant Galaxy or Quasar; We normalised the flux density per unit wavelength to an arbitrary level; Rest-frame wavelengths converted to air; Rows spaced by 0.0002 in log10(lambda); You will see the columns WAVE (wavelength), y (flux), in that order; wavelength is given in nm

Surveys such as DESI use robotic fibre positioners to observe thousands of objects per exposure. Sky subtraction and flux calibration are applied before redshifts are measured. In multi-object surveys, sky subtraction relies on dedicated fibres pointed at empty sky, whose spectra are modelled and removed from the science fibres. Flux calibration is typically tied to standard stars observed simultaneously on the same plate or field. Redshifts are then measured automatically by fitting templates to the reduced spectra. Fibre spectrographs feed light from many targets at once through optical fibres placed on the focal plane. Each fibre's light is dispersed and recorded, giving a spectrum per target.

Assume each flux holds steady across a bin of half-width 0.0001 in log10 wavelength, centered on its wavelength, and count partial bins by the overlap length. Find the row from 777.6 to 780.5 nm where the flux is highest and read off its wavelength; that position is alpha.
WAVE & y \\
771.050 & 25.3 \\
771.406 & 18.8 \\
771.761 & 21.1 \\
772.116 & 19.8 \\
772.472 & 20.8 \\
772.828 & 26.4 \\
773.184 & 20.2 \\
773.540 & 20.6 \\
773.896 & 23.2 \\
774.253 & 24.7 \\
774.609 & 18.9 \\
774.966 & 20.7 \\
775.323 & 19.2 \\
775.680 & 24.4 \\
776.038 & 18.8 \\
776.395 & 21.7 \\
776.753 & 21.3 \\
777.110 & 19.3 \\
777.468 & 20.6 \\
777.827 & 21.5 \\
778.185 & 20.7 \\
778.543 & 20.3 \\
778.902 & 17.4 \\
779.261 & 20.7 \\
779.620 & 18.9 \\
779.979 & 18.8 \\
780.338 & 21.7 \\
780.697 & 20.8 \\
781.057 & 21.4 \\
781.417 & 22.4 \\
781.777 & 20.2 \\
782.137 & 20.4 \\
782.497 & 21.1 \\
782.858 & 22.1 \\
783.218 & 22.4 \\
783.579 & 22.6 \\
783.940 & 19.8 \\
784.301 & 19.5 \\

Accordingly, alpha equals 780.338 nm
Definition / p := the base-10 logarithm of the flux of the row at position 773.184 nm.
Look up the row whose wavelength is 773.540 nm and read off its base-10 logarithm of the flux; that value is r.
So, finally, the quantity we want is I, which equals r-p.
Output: 0.009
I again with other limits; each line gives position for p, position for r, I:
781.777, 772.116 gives -0.009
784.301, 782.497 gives 0.034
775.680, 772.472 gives -0.069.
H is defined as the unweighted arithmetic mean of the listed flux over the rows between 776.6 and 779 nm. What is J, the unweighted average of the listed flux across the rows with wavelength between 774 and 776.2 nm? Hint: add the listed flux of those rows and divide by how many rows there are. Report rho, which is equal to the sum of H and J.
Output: 41.3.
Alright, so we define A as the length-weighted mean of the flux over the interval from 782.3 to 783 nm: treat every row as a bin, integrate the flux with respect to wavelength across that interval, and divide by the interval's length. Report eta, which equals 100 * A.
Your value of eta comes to 2153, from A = 21.5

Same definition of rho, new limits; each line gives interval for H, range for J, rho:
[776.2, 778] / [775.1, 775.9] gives 42.7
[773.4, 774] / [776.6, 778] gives 42.6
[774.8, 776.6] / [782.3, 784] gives 42.6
